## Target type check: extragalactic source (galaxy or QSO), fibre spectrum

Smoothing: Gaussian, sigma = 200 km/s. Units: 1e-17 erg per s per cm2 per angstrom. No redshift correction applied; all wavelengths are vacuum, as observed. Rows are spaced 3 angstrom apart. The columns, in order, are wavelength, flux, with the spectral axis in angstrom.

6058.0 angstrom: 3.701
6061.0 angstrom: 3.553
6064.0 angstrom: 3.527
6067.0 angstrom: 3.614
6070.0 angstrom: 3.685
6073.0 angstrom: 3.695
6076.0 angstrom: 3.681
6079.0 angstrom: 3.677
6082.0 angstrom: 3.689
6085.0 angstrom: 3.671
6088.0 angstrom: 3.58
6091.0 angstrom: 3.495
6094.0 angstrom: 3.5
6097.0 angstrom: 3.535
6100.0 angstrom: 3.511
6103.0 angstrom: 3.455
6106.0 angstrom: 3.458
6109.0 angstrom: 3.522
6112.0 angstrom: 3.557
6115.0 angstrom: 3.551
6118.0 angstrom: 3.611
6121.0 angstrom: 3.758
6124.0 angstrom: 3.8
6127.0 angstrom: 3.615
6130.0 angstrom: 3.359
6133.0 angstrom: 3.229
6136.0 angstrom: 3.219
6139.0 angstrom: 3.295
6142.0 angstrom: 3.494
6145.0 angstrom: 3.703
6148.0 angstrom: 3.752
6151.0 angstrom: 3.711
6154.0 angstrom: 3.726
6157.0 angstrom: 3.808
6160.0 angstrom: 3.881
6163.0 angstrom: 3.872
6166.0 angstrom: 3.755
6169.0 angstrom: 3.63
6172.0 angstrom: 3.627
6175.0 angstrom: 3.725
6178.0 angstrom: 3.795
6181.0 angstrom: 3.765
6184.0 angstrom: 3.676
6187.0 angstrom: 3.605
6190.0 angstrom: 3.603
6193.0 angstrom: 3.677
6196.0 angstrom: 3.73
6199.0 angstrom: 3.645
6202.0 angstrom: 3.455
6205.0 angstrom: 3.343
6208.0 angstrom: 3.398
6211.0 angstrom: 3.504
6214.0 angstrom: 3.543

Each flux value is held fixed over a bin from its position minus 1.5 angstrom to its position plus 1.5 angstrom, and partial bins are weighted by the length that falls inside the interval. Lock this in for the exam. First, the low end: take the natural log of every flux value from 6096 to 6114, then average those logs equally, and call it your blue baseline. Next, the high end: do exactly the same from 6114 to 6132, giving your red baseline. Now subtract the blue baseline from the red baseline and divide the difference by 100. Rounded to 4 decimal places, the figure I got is 0.0003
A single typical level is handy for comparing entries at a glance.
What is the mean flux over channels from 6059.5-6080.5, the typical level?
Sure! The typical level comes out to 3.63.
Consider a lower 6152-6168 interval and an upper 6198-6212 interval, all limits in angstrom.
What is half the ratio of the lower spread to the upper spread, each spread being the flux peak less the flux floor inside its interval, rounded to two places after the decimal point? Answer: 0.26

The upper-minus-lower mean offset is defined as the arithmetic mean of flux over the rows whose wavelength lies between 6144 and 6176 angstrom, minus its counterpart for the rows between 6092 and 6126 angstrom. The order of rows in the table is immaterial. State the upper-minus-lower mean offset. 0.18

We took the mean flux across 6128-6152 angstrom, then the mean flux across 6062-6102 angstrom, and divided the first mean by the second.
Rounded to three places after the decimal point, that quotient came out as 0.963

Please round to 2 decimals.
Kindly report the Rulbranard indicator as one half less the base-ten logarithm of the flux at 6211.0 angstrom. -0.04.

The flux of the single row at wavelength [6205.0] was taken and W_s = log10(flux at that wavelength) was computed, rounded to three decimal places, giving 0.524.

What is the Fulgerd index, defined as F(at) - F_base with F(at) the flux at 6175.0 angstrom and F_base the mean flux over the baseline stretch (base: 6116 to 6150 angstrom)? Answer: 0.19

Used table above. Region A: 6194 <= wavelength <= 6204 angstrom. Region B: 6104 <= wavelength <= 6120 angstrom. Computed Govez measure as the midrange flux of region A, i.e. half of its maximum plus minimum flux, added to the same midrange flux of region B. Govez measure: 7.13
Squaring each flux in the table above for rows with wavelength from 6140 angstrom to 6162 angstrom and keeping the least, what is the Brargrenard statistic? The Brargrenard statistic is 12.2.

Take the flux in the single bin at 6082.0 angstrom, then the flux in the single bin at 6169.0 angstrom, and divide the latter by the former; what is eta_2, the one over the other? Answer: 0.98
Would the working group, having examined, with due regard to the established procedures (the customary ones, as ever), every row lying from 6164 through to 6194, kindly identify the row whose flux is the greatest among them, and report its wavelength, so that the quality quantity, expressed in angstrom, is 6178.0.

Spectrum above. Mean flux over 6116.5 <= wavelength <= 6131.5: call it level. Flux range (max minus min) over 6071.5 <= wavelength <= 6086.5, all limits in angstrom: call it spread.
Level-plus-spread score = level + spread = 3.65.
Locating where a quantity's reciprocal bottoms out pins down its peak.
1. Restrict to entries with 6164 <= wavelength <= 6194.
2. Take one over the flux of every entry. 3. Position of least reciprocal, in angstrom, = 6178.0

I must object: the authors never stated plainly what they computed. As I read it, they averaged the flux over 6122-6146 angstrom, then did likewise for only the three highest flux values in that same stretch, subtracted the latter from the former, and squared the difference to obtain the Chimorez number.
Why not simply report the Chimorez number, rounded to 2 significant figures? 0.058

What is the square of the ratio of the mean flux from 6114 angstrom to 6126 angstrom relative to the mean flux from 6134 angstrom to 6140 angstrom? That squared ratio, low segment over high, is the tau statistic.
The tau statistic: 1.28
